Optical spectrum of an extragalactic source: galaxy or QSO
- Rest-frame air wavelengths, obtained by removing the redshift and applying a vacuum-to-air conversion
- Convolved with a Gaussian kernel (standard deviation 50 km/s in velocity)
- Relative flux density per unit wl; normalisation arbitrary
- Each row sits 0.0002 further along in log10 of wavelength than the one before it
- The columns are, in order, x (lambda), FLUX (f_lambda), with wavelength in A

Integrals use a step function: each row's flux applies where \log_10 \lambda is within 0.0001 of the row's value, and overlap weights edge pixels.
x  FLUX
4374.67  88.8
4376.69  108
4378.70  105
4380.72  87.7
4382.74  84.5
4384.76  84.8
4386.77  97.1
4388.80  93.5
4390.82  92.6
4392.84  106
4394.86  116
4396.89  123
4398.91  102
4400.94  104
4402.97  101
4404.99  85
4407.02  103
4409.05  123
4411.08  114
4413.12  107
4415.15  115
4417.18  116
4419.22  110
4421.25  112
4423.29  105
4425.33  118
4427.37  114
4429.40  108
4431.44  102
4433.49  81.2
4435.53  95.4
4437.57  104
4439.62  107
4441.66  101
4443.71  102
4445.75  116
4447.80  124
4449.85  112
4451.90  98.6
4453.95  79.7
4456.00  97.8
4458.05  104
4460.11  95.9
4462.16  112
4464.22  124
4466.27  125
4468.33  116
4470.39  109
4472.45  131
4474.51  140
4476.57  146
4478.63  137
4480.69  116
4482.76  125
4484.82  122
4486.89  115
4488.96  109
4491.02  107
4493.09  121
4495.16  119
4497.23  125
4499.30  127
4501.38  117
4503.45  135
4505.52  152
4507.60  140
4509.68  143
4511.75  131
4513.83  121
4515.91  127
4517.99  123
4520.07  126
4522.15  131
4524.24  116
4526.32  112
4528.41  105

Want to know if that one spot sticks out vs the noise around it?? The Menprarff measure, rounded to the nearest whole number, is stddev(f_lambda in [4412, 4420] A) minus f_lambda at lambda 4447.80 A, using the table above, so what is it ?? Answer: -120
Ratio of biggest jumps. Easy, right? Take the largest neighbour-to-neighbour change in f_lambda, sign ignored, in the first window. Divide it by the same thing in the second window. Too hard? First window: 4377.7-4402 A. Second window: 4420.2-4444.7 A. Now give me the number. 1.01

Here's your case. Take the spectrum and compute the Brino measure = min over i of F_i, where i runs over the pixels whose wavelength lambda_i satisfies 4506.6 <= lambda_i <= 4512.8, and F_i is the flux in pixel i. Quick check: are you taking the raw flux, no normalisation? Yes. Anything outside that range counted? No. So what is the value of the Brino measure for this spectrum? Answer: 131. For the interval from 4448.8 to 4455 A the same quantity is 79.7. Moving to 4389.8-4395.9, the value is 92.6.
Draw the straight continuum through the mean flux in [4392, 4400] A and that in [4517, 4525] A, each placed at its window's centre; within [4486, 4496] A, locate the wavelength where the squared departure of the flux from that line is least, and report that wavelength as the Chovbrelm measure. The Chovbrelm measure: 4493.09 A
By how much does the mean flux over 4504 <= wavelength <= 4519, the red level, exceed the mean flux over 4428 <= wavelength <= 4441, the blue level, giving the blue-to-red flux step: 34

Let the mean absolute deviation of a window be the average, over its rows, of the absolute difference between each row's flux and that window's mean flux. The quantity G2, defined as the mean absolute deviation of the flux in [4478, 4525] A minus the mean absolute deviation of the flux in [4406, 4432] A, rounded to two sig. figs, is 3.2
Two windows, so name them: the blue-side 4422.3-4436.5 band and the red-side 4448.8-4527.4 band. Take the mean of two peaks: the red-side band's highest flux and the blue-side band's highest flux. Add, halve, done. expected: 135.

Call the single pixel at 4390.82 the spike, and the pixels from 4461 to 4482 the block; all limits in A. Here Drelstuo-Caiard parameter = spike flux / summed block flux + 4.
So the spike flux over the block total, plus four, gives 4.07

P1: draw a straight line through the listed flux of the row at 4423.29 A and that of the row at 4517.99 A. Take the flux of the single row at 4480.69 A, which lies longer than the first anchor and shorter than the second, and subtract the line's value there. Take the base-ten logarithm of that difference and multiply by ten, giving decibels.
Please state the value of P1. -10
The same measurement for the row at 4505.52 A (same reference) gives 15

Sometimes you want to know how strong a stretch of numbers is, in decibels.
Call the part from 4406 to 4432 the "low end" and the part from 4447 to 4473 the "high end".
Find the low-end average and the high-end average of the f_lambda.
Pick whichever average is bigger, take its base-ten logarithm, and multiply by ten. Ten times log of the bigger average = 20.47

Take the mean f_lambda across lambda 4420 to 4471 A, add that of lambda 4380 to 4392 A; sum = 197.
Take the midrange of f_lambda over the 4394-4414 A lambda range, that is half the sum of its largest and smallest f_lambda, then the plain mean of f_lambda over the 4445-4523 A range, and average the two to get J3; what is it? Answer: 113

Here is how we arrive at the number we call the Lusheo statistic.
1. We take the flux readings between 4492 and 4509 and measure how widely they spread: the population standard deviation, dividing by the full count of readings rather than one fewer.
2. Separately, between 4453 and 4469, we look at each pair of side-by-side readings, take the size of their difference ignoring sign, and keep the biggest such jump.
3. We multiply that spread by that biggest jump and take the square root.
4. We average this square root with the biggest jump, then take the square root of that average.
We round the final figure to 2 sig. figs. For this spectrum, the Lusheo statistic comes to 4.0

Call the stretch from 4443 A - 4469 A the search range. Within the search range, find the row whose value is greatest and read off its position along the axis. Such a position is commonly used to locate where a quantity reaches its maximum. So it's 4466.27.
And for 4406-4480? 4476.57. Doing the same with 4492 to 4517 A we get 4505.52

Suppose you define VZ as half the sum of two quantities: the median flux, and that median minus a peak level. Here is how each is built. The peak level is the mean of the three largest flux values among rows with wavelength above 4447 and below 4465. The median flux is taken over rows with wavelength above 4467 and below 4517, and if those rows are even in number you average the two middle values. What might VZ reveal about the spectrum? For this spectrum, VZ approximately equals 65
